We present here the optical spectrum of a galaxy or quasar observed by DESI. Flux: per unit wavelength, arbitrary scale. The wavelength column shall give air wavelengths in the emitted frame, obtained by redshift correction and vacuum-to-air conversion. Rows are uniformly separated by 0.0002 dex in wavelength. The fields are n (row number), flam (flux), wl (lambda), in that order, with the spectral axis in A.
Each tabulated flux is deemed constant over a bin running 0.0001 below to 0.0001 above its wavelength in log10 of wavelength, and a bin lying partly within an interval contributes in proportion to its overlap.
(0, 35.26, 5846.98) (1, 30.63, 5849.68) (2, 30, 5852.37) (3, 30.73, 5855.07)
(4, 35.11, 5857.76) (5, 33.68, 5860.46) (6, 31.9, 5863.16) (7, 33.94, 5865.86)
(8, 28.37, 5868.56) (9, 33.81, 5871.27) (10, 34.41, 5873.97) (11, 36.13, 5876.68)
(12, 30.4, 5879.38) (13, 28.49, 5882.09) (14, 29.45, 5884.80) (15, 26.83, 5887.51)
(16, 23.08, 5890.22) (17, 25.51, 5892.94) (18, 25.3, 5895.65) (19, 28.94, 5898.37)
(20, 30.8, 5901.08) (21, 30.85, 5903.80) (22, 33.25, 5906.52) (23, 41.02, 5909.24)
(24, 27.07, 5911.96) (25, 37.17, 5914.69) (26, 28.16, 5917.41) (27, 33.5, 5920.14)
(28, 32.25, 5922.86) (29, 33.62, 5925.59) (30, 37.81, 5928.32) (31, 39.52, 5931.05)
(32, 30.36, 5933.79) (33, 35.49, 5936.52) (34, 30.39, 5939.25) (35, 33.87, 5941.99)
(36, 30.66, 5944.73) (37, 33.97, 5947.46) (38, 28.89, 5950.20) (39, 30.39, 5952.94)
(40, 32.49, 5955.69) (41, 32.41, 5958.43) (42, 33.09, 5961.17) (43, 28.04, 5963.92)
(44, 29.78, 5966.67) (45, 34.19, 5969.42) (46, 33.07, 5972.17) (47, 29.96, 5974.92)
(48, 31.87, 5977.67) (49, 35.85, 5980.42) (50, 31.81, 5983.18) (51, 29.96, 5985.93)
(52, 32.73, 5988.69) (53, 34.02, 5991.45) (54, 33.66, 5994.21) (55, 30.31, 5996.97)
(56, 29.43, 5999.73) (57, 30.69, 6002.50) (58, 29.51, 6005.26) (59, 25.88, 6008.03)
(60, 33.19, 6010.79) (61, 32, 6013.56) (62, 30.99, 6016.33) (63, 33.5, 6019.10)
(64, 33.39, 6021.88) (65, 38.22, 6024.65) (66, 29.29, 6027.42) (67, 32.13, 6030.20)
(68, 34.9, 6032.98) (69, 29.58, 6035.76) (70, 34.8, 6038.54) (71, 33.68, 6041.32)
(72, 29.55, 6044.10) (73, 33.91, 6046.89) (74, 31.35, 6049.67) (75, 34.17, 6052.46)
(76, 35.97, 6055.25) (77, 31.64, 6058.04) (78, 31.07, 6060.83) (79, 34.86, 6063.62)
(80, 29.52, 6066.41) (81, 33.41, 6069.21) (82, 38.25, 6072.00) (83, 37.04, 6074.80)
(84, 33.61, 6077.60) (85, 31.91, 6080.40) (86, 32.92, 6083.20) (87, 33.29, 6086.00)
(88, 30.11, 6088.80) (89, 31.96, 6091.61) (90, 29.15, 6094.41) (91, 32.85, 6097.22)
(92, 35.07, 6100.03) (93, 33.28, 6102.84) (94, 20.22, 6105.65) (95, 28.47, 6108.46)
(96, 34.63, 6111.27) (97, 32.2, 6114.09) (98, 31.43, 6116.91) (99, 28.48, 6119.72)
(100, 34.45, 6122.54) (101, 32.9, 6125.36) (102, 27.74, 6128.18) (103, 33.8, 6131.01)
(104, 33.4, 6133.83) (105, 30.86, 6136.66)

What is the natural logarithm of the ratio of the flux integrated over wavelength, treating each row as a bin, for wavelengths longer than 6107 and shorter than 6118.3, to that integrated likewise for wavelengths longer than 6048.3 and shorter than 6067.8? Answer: -0.58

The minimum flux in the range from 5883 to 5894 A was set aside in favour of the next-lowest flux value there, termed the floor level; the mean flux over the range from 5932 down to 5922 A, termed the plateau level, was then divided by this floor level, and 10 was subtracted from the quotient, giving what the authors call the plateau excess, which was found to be -8.60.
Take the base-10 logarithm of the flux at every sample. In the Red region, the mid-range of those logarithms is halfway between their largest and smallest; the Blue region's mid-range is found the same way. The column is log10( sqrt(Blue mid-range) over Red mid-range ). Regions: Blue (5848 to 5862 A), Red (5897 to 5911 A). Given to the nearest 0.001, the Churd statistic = -0.097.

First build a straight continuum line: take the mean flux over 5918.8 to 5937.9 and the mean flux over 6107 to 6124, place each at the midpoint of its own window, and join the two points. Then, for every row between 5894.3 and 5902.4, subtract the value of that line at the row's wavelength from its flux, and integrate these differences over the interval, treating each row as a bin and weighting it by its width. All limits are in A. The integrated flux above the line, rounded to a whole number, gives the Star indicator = -55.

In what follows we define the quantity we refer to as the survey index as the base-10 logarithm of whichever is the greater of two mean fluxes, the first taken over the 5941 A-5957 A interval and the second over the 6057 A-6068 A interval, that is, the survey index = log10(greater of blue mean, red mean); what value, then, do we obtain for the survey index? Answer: 1.502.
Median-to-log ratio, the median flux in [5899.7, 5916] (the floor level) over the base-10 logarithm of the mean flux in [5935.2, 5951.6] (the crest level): 21.3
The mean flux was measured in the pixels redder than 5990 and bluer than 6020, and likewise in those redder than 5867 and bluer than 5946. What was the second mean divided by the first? 1.01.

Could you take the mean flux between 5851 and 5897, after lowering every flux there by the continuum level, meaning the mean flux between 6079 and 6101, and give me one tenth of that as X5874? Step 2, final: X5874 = -0.17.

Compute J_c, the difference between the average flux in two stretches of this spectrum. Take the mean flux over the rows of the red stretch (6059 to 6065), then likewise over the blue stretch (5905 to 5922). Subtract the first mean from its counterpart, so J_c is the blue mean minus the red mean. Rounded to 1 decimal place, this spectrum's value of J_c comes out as 0.4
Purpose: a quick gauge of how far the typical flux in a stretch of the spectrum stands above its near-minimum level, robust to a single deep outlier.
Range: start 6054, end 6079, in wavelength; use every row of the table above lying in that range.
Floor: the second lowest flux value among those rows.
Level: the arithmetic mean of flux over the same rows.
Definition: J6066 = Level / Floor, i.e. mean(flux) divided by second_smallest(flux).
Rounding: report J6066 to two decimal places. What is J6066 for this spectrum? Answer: 1.09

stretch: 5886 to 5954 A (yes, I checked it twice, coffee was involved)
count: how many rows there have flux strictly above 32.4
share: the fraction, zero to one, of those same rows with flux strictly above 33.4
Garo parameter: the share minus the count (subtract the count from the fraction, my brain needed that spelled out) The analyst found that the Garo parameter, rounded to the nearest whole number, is -10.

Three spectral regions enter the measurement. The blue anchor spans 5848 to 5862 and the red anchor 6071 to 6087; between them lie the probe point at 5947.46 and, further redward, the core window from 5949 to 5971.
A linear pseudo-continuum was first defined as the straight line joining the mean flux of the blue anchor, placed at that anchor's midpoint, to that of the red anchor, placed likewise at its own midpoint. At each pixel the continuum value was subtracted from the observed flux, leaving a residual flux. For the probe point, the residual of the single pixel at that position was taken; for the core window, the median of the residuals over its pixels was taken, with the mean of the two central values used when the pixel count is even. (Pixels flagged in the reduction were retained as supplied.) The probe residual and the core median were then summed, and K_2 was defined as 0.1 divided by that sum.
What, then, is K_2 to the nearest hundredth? -0.12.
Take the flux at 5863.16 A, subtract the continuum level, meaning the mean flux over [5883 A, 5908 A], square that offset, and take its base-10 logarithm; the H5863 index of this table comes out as 1.1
